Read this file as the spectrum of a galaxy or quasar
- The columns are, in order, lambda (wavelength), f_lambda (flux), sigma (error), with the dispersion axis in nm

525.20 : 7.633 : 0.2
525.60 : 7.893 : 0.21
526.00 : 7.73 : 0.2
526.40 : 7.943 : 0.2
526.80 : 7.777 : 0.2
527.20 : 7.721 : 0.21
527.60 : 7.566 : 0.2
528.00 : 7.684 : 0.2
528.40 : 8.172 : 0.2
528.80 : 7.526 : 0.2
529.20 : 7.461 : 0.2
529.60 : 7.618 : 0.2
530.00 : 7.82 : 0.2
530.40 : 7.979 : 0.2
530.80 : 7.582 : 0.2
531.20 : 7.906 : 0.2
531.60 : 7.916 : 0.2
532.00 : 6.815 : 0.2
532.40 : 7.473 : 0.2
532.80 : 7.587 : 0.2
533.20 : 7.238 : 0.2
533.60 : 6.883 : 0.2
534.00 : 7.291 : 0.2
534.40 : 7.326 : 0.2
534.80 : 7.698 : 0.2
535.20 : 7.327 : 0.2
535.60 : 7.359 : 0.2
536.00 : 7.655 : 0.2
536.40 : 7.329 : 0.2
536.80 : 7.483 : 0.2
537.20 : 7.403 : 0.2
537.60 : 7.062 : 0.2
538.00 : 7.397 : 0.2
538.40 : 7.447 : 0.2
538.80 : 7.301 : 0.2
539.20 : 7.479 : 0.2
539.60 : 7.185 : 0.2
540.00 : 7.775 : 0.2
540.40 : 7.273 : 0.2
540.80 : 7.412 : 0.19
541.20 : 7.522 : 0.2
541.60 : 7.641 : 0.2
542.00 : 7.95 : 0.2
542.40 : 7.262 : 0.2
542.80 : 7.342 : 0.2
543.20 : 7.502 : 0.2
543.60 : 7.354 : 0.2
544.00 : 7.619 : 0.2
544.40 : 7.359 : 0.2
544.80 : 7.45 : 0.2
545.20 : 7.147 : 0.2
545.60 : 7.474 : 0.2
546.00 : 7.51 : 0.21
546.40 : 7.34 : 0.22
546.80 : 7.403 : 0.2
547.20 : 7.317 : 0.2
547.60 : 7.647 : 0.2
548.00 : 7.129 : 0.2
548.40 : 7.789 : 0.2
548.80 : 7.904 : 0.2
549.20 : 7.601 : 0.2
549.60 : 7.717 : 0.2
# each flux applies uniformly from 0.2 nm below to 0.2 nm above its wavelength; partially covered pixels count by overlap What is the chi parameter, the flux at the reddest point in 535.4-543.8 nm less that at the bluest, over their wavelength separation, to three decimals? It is -0.001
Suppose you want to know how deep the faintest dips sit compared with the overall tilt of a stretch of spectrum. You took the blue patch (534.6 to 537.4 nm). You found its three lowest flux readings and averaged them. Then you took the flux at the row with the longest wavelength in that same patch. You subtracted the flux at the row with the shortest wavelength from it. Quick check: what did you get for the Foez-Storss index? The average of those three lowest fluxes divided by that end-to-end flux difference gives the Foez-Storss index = -25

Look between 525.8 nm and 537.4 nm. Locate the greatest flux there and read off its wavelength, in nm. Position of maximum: 528.40 nm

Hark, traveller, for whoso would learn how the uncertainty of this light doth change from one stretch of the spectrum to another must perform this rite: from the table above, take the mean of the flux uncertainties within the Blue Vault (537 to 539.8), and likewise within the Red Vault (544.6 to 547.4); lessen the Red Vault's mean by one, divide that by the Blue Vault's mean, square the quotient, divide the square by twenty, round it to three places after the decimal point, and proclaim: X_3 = 0.791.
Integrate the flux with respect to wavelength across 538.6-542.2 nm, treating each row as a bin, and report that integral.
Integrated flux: 27.0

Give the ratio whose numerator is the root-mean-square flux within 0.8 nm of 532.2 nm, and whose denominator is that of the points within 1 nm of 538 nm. 1.02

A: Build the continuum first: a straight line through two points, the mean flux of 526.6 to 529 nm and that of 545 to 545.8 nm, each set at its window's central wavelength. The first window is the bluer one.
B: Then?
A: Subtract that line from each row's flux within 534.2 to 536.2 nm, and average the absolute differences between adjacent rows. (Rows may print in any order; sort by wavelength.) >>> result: 0.27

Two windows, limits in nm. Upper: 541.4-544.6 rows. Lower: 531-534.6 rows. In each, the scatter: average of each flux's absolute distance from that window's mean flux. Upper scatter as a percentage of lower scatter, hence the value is 58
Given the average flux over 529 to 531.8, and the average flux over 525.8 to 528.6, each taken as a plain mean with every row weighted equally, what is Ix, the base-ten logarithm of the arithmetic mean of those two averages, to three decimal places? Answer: 0.891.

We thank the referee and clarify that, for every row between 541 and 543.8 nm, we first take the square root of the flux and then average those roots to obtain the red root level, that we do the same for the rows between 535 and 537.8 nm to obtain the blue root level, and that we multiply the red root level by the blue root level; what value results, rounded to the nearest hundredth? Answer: 7.44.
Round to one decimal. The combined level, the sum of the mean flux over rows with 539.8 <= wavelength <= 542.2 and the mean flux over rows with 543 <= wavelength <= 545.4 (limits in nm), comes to 15.0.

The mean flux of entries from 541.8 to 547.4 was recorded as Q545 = 7.43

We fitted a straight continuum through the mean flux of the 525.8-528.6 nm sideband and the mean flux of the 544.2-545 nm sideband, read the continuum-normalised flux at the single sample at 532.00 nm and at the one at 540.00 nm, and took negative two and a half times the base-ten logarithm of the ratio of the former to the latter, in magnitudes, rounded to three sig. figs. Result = 0.169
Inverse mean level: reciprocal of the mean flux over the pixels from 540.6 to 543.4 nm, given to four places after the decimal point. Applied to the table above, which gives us 0.1330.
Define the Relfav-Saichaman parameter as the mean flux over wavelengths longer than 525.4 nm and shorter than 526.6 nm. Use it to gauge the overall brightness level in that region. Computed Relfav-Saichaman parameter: 7.86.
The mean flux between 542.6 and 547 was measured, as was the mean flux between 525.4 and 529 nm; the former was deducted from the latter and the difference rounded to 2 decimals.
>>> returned 0.37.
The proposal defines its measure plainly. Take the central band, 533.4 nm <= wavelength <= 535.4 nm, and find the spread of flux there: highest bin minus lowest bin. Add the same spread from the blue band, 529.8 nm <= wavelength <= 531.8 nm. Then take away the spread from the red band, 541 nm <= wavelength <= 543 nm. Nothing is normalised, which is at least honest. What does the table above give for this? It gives 0.5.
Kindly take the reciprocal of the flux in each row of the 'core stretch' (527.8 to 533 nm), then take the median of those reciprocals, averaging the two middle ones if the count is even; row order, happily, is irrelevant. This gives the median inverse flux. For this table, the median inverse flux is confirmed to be 0.131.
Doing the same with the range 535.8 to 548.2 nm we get 0.135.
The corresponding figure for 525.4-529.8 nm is 0.130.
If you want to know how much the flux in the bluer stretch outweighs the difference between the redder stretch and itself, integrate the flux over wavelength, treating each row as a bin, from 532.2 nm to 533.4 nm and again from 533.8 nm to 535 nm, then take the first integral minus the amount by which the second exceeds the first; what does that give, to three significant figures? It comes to 8.91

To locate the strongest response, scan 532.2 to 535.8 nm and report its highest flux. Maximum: 7.698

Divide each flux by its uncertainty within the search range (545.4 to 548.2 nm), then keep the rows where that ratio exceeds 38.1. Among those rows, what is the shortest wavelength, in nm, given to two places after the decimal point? 547.60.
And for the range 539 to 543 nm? 540.00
